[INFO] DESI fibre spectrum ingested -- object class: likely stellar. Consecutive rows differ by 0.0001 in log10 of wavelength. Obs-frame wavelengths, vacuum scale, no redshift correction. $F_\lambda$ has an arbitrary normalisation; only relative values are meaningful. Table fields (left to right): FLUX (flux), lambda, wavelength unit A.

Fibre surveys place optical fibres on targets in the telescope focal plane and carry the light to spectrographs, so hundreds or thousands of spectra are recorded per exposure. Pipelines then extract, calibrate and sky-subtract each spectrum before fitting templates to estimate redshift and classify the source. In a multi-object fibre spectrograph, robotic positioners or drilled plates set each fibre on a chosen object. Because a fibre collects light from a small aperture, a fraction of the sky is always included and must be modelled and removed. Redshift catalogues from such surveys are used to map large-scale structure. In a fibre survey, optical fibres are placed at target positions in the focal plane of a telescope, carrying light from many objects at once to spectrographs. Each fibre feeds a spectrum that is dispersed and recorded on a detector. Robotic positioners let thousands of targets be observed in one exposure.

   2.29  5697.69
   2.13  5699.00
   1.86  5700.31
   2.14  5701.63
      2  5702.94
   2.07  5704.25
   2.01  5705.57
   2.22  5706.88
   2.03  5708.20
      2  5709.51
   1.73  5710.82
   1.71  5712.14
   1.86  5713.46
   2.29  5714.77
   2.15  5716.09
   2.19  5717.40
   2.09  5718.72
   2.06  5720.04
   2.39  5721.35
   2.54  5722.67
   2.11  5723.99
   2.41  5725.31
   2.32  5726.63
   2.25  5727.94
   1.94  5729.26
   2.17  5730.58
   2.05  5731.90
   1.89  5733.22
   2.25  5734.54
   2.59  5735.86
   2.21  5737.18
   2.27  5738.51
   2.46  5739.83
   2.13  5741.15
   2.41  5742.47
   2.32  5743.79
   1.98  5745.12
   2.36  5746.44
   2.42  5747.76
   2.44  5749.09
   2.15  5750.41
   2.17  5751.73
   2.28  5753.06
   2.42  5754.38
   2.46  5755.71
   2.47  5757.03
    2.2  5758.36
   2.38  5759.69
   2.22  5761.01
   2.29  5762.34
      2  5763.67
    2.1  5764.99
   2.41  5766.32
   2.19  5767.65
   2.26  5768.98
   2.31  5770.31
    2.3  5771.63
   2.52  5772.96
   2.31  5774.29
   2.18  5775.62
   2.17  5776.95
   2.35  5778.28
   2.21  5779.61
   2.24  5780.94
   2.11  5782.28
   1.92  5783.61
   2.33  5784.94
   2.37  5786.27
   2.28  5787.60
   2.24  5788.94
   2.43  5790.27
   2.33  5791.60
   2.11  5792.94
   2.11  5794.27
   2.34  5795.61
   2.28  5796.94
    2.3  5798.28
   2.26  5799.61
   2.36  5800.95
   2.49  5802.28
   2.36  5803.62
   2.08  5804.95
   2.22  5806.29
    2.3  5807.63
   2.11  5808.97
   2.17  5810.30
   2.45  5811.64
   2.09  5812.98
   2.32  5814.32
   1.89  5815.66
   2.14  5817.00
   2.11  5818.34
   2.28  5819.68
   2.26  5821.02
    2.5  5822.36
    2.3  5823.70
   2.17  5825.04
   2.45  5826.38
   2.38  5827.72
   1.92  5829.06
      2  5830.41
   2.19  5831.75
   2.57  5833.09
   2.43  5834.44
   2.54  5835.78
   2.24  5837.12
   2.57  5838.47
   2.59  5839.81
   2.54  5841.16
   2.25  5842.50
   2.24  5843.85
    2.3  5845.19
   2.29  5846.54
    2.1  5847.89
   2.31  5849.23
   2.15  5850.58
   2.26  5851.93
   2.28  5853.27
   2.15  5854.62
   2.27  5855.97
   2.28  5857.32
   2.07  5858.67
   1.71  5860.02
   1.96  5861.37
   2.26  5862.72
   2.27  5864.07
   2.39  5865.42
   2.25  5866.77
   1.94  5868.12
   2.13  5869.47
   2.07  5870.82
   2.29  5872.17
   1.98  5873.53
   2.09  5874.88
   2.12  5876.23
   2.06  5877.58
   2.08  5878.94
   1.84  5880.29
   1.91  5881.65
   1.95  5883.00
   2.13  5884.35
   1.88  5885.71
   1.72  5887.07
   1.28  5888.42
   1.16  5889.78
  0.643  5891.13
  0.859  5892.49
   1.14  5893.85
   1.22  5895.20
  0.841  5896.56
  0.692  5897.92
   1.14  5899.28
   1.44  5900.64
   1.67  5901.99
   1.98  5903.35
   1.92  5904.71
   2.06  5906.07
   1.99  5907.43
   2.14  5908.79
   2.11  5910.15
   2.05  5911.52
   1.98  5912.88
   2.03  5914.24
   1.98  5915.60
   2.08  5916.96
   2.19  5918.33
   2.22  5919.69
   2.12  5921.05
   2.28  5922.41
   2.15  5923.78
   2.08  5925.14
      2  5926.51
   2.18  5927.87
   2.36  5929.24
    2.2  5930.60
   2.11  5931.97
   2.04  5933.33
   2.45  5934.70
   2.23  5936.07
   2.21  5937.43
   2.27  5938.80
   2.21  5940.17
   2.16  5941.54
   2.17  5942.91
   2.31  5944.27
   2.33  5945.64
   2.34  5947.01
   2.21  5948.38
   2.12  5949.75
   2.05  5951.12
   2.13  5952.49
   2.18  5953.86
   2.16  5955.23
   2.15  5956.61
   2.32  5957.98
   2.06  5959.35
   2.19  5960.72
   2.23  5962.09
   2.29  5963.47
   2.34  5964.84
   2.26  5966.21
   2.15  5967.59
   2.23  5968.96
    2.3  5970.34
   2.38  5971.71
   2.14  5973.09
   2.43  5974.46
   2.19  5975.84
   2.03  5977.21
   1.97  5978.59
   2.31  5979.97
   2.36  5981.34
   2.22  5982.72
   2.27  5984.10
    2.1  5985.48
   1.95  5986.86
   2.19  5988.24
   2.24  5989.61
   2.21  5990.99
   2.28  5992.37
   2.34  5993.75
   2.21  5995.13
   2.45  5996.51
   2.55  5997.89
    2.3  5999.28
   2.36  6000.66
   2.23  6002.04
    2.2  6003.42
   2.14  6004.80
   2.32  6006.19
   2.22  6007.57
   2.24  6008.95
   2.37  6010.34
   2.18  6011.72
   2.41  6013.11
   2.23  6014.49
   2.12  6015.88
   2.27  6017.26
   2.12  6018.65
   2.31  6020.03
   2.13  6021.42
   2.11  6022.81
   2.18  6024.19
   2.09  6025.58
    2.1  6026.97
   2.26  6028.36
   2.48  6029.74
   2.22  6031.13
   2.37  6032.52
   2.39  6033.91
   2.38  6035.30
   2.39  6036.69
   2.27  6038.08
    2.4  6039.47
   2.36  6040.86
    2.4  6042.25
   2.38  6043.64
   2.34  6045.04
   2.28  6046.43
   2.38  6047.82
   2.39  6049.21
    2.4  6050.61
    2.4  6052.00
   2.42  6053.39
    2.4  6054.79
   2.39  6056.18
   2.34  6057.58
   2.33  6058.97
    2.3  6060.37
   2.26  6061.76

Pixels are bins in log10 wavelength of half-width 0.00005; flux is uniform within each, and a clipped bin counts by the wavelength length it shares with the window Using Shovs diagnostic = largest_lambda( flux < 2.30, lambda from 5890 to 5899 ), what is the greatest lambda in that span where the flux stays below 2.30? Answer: 5897.92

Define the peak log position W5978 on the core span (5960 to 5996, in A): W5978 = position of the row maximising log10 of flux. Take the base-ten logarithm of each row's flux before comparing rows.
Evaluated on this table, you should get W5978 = 5974.46 A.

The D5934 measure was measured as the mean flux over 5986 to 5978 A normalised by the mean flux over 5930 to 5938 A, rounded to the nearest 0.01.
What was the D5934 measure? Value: 1.00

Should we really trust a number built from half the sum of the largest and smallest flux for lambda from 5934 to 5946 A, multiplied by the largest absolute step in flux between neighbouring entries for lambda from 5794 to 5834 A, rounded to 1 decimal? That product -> 1.1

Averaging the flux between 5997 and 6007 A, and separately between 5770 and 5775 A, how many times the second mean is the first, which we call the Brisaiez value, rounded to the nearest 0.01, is 0.97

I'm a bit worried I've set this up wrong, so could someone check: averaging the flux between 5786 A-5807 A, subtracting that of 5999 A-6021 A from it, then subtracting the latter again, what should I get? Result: -2.22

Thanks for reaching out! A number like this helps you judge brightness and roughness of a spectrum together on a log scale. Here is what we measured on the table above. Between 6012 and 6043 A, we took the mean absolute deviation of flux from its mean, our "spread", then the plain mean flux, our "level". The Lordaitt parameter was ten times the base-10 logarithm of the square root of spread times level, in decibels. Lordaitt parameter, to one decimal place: -3.1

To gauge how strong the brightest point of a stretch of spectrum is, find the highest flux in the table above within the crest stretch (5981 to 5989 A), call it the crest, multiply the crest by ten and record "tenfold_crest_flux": 23.6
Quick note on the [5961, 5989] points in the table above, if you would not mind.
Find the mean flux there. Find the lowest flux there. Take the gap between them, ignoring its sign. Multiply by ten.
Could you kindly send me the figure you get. 2.7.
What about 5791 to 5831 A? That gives 3.5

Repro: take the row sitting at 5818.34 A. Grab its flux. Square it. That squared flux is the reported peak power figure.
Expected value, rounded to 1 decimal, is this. 4.5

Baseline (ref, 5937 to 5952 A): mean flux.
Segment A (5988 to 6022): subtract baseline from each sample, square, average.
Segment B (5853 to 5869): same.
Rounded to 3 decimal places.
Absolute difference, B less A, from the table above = 0.026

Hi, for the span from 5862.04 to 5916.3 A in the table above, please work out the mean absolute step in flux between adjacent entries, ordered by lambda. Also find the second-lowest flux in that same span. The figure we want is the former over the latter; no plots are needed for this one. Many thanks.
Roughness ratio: 0.247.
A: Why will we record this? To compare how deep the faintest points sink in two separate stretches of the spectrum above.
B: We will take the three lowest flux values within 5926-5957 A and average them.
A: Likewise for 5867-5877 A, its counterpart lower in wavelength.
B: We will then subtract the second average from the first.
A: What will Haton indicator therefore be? 0.03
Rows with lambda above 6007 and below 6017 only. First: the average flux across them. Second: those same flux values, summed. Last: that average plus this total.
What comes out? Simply 18.0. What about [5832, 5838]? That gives 12.2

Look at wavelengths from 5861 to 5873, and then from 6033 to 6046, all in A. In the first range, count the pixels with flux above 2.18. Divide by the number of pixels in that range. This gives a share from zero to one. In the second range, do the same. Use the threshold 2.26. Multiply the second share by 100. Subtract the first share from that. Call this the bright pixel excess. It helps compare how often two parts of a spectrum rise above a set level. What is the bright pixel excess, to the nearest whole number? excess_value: 99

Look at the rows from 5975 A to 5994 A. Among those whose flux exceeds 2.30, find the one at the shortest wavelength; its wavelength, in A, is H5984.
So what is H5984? 5979.97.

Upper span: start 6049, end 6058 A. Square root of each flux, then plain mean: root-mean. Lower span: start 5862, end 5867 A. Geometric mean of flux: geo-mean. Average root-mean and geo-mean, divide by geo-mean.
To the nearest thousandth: 0.837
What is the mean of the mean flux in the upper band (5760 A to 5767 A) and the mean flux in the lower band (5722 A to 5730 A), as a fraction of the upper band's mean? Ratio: 1.01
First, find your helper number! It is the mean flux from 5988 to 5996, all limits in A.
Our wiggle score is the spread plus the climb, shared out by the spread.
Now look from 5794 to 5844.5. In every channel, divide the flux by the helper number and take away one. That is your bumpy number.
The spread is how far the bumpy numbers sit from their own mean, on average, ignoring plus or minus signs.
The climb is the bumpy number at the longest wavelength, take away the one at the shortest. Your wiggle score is 1.9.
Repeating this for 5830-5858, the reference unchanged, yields 3.1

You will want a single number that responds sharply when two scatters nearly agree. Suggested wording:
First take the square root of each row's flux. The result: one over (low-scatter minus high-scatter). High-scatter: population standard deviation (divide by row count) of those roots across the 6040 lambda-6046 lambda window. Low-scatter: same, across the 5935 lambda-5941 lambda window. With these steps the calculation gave 1086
